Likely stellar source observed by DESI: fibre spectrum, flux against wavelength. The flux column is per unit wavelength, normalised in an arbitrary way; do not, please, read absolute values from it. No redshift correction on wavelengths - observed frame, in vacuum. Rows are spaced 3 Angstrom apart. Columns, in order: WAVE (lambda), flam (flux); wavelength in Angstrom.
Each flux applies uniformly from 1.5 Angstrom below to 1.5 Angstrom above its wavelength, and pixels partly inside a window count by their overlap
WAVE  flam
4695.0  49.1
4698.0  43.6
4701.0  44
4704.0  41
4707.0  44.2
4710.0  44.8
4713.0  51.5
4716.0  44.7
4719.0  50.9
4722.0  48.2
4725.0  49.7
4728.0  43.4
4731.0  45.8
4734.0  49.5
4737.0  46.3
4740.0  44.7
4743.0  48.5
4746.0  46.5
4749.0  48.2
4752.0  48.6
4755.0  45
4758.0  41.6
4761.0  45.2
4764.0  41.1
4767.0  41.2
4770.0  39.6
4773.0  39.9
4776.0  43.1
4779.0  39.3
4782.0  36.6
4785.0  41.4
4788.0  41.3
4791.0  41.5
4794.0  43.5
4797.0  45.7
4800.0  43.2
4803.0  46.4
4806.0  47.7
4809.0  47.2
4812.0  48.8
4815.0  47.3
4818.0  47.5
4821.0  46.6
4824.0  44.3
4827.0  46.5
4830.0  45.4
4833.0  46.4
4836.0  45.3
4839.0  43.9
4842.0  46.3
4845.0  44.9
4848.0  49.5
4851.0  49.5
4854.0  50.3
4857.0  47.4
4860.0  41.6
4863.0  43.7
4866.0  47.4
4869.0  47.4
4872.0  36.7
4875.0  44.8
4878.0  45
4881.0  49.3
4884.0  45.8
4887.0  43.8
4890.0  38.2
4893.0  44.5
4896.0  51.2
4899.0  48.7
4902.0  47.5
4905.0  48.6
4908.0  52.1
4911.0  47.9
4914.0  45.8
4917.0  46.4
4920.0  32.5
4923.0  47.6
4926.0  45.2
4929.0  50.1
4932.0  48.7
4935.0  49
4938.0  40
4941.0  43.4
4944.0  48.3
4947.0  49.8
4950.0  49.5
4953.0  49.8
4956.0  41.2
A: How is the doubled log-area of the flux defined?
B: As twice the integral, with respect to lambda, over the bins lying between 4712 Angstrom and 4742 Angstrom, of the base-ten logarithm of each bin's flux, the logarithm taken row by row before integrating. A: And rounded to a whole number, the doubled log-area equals 101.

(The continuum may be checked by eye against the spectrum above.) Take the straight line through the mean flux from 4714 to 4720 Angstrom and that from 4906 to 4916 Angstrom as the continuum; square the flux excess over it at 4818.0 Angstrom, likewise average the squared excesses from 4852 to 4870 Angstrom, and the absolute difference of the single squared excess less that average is 12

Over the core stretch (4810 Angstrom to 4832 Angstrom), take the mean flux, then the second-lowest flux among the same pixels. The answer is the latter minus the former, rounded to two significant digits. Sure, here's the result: -1.2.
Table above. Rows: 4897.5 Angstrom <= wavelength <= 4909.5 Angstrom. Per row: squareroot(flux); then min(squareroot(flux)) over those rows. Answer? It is 6.9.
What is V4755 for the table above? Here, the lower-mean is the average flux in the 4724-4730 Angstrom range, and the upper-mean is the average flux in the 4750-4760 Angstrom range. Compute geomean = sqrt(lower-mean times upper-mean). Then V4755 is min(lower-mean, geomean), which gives 46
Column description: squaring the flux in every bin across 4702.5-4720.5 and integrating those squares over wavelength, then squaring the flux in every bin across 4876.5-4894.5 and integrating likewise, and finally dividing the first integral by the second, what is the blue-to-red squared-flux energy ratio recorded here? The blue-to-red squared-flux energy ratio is 1.1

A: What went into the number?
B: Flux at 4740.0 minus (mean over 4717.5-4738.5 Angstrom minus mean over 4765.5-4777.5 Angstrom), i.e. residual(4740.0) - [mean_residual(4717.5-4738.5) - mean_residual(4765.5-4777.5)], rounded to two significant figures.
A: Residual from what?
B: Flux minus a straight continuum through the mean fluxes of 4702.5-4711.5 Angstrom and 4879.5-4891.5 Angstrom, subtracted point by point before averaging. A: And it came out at -5.8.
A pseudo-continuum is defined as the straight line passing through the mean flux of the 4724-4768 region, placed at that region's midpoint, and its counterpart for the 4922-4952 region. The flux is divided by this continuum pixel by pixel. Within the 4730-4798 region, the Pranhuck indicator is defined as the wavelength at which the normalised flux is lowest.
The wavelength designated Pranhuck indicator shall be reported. 4782.0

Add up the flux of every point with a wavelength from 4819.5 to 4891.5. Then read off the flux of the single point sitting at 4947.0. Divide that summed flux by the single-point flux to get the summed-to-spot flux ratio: 22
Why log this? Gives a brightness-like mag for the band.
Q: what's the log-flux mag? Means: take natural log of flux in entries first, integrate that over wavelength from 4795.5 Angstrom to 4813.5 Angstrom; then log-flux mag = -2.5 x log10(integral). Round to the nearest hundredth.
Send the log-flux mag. -4.60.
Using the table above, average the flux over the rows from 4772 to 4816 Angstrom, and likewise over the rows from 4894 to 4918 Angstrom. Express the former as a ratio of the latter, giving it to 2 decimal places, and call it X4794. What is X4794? 0.90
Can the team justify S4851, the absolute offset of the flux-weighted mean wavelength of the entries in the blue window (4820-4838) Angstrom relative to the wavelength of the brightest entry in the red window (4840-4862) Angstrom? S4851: 25.5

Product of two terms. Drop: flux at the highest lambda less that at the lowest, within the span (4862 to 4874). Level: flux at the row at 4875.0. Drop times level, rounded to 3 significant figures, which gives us -314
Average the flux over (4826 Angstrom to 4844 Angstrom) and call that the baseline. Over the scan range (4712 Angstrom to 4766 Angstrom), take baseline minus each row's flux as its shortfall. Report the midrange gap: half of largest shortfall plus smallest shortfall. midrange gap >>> -1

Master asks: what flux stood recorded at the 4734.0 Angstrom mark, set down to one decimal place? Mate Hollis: 49.5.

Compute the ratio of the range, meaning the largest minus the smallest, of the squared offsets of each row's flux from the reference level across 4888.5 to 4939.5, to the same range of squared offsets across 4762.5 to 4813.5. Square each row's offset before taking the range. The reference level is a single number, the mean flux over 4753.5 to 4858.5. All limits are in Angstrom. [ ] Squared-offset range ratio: 2.3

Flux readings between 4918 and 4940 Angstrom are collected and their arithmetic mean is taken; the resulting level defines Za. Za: 45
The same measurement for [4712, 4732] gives 48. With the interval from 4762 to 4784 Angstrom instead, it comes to 40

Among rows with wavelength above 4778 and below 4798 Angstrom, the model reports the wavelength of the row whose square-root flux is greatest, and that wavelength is 4797.0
